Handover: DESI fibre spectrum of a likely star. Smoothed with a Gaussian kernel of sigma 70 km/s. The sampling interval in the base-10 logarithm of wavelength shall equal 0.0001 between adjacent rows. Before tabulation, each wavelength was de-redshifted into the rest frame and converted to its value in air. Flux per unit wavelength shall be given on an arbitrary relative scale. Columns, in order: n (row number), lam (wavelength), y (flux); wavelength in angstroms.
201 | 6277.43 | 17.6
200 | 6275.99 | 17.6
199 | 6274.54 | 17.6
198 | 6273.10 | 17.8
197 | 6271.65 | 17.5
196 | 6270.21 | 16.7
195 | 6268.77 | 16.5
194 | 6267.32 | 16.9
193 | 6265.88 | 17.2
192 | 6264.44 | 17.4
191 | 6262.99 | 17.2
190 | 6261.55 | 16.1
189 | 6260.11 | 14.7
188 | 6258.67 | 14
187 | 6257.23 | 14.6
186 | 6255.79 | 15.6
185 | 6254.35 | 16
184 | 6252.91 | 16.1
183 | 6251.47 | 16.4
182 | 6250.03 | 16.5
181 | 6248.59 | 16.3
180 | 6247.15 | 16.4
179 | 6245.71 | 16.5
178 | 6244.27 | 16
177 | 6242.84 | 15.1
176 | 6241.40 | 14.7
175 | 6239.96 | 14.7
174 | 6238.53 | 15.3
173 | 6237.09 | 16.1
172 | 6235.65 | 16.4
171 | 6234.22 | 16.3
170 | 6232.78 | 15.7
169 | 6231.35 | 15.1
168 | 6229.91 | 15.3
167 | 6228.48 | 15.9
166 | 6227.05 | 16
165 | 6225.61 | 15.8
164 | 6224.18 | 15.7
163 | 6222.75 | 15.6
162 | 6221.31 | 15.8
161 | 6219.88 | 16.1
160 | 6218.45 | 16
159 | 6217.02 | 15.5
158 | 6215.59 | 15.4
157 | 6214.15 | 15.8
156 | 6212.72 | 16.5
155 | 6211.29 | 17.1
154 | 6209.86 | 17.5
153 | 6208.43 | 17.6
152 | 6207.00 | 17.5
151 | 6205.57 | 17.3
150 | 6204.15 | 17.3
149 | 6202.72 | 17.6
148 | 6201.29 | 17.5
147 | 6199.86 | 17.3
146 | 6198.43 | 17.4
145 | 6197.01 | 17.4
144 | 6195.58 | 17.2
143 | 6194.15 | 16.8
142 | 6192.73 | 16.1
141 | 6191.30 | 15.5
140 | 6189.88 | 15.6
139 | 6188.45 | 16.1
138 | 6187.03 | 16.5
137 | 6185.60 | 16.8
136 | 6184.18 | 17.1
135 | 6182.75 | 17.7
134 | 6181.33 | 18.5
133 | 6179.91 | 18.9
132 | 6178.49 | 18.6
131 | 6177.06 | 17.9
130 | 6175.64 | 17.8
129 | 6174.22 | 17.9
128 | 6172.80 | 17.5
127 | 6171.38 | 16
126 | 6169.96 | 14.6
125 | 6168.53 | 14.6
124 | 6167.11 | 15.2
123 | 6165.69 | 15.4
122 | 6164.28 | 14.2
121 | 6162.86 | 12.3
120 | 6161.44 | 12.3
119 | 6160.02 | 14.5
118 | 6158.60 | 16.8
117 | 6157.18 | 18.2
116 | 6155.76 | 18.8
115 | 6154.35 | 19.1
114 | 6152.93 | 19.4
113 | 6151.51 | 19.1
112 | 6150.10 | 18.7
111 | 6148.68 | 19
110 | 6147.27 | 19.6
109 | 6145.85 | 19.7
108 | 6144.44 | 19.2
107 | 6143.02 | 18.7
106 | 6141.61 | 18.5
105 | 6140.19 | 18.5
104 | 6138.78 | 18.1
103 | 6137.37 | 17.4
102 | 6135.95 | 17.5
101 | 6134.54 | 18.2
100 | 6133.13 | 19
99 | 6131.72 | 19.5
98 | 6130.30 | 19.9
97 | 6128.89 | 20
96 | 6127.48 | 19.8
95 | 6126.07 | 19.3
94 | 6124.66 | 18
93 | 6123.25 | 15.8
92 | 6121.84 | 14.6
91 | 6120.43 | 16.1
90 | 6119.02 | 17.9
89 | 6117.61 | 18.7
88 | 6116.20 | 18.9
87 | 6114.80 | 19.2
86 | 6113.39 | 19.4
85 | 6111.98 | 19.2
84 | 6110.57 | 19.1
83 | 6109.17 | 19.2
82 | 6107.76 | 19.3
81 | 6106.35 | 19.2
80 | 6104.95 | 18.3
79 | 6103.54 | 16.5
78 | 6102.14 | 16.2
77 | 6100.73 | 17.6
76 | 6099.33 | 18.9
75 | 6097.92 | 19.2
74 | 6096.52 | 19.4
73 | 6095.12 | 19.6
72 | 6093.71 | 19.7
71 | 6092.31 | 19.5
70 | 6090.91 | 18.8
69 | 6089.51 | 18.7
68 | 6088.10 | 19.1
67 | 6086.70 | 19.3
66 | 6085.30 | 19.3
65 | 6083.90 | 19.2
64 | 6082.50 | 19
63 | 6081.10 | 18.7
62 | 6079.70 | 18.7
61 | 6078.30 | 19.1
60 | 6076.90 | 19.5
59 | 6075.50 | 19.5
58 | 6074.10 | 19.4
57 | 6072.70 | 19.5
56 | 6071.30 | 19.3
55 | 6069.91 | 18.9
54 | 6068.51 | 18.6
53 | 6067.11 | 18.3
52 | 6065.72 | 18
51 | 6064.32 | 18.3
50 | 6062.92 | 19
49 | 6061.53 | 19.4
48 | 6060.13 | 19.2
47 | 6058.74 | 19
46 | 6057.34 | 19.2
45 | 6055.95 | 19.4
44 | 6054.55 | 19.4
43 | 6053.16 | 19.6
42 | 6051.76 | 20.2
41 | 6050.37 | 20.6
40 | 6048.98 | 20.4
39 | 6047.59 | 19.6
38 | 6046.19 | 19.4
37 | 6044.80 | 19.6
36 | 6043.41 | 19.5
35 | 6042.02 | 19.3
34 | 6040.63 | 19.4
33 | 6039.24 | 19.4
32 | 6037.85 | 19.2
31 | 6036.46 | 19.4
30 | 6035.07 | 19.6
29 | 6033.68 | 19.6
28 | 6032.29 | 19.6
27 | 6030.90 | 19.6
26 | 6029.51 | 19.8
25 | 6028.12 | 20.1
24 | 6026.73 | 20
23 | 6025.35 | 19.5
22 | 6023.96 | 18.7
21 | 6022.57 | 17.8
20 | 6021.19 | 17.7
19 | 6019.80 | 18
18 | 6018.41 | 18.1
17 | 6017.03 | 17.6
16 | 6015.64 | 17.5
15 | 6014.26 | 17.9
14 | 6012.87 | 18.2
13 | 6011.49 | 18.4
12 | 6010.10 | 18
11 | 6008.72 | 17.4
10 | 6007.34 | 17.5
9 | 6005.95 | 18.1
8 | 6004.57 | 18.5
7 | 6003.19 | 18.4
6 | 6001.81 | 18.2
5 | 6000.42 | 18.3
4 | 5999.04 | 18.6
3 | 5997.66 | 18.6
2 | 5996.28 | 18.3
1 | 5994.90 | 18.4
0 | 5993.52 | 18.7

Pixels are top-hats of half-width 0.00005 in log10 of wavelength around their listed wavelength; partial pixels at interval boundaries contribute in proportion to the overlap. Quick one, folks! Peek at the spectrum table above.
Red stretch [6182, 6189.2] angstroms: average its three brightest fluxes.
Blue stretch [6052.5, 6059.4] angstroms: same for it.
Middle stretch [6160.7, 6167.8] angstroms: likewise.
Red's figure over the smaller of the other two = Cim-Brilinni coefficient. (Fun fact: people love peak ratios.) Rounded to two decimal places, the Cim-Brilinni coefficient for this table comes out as 1.15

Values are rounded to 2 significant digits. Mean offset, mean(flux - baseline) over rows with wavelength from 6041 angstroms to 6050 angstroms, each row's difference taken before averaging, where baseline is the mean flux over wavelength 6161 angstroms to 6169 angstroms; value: 5.6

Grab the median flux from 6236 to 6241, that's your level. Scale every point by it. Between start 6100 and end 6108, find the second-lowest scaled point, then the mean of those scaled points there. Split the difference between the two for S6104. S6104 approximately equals 1.12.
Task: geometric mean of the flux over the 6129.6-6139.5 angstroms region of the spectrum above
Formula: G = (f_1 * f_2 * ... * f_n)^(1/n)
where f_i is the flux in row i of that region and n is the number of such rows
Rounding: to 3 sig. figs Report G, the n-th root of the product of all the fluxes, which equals 18.5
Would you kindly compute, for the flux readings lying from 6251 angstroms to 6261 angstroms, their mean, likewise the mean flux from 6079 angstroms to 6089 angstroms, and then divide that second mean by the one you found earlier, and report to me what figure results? 1.24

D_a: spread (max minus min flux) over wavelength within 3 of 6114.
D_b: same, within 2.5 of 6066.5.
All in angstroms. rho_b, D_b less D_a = 0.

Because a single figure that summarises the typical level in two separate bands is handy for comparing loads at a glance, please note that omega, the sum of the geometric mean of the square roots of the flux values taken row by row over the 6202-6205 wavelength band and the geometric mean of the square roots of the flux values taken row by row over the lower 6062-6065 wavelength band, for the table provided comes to 8.50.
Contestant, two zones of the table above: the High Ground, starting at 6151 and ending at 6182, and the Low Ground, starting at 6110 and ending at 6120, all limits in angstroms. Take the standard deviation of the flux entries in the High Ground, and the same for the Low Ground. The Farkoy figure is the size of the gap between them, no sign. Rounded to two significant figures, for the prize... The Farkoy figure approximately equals 1.7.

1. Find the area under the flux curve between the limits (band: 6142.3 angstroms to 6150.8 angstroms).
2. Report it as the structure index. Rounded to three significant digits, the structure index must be 163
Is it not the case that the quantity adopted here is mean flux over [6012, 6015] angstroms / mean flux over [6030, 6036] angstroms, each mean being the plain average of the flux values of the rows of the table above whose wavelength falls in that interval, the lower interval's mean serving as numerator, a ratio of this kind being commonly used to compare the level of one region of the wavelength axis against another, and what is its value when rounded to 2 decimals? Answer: 0.92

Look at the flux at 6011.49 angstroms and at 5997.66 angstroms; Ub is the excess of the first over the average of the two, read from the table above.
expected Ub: -0.1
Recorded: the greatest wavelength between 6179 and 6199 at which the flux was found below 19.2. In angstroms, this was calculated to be 6198.43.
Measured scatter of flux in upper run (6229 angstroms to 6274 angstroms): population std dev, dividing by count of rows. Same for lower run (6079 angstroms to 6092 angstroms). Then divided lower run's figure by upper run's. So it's 0.26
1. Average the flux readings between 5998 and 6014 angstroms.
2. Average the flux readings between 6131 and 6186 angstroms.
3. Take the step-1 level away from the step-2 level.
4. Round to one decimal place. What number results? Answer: -0.7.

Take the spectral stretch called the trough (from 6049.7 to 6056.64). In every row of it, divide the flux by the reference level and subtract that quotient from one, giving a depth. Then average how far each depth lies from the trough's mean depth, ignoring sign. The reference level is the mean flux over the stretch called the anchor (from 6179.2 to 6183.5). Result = 0.024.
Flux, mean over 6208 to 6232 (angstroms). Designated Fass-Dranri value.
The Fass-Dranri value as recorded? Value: 16.0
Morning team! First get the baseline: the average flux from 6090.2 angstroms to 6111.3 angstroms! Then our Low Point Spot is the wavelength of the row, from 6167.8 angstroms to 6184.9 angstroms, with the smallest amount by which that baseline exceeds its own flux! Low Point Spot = 6179.91 angstroms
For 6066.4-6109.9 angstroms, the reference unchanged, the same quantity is 6093.71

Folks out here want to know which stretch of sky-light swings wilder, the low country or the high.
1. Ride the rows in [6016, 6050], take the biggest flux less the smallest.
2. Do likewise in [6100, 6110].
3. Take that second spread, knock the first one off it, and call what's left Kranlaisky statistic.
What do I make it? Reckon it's 0.3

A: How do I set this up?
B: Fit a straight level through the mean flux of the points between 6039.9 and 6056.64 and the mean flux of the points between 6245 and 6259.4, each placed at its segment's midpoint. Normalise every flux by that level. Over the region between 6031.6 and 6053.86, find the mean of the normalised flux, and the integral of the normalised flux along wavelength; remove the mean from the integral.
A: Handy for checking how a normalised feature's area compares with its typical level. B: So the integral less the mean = 21.10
